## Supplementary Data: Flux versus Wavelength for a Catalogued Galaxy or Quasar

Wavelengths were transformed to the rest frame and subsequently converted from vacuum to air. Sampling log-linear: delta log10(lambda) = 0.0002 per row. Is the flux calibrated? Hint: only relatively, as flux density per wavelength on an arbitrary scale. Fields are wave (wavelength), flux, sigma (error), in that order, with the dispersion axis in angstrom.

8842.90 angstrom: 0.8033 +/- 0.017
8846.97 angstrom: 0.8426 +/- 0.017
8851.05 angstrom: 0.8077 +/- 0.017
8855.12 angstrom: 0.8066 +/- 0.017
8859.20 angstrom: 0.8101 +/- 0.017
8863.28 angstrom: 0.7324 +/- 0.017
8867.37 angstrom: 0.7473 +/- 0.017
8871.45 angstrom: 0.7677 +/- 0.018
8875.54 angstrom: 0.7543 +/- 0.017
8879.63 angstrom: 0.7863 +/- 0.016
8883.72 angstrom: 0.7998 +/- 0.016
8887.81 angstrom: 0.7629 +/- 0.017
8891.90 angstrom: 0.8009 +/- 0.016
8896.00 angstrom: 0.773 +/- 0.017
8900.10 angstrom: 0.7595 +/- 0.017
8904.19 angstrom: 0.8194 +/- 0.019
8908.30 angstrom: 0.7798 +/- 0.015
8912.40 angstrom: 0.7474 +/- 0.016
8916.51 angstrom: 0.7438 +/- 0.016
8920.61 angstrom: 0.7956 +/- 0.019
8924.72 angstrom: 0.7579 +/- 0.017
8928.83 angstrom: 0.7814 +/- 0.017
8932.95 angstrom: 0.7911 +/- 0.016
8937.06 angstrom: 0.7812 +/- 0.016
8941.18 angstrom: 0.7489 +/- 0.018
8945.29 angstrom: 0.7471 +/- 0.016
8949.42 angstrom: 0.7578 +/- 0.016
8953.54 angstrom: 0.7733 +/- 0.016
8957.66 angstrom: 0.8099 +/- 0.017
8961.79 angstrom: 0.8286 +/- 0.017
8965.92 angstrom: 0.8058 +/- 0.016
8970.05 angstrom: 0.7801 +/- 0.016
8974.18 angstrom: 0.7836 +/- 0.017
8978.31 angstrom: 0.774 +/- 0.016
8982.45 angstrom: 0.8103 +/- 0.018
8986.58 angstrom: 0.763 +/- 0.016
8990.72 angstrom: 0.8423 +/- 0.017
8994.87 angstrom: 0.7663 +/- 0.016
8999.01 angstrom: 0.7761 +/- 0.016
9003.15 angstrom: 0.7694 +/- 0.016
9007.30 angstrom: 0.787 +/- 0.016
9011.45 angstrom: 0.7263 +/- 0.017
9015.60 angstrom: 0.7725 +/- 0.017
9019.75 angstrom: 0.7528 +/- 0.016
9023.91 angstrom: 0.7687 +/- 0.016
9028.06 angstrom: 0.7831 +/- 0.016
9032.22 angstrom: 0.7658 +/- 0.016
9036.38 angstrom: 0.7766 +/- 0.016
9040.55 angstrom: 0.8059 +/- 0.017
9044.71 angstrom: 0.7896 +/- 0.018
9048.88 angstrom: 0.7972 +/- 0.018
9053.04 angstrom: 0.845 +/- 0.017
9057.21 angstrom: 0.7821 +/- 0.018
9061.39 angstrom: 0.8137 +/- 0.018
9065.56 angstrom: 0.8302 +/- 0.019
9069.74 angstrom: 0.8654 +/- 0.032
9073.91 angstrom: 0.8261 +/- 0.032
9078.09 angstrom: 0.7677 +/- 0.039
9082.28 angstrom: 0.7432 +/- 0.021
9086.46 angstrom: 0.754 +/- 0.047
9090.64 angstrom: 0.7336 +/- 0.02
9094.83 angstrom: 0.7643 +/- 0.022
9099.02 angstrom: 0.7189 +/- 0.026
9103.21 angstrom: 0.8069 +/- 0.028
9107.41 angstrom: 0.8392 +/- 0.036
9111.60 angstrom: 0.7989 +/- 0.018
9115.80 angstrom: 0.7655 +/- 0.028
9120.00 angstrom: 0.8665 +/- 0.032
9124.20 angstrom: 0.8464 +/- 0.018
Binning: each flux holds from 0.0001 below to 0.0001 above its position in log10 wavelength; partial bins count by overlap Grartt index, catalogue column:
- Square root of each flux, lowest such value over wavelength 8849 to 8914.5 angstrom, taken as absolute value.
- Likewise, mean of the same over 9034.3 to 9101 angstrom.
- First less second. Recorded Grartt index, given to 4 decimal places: -0.0318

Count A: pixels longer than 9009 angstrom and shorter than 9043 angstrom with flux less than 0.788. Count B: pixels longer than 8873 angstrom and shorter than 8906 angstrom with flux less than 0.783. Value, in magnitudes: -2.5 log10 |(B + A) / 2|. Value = -1.9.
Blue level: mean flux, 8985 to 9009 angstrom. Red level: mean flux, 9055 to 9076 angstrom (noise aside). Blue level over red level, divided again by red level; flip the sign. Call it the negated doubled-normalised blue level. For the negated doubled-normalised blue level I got -1.16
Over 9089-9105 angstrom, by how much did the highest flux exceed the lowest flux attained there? 0.088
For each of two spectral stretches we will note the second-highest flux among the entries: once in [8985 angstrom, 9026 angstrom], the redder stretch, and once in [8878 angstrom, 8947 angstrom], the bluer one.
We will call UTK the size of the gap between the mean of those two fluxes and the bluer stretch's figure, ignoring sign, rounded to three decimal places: 0.007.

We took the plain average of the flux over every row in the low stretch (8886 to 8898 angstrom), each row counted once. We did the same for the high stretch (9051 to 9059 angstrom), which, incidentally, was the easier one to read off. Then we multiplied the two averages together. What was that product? 0.63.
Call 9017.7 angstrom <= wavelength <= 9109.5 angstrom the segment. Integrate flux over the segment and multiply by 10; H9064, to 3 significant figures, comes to 723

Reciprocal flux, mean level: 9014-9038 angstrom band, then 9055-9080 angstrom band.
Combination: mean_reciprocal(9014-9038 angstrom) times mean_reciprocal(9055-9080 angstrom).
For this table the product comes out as 1.60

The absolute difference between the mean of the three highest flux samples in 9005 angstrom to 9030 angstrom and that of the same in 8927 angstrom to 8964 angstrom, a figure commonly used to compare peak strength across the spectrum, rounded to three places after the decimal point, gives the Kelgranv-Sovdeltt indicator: 0.029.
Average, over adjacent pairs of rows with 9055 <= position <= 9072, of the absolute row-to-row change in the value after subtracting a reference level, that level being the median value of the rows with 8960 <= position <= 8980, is 0.028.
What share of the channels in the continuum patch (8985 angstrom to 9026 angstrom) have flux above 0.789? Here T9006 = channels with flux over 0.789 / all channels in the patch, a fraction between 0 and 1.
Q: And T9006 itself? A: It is 0.10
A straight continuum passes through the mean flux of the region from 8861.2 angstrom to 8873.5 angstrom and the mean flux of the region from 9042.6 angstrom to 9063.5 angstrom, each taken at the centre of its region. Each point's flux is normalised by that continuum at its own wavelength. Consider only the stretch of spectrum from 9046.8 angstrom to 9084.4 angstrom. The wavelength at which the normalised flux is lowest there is 9082.28 angstrom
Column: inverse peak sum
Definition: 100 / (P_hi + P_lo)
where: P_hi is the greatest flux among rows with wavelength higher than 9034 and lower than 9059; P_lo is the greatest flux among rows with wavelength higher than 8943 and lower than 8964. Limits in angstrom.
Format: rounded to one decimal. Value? 59.8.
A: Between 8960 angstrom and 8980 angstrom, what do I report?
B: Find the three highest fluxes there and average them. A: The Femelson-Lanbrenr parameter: 0.806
